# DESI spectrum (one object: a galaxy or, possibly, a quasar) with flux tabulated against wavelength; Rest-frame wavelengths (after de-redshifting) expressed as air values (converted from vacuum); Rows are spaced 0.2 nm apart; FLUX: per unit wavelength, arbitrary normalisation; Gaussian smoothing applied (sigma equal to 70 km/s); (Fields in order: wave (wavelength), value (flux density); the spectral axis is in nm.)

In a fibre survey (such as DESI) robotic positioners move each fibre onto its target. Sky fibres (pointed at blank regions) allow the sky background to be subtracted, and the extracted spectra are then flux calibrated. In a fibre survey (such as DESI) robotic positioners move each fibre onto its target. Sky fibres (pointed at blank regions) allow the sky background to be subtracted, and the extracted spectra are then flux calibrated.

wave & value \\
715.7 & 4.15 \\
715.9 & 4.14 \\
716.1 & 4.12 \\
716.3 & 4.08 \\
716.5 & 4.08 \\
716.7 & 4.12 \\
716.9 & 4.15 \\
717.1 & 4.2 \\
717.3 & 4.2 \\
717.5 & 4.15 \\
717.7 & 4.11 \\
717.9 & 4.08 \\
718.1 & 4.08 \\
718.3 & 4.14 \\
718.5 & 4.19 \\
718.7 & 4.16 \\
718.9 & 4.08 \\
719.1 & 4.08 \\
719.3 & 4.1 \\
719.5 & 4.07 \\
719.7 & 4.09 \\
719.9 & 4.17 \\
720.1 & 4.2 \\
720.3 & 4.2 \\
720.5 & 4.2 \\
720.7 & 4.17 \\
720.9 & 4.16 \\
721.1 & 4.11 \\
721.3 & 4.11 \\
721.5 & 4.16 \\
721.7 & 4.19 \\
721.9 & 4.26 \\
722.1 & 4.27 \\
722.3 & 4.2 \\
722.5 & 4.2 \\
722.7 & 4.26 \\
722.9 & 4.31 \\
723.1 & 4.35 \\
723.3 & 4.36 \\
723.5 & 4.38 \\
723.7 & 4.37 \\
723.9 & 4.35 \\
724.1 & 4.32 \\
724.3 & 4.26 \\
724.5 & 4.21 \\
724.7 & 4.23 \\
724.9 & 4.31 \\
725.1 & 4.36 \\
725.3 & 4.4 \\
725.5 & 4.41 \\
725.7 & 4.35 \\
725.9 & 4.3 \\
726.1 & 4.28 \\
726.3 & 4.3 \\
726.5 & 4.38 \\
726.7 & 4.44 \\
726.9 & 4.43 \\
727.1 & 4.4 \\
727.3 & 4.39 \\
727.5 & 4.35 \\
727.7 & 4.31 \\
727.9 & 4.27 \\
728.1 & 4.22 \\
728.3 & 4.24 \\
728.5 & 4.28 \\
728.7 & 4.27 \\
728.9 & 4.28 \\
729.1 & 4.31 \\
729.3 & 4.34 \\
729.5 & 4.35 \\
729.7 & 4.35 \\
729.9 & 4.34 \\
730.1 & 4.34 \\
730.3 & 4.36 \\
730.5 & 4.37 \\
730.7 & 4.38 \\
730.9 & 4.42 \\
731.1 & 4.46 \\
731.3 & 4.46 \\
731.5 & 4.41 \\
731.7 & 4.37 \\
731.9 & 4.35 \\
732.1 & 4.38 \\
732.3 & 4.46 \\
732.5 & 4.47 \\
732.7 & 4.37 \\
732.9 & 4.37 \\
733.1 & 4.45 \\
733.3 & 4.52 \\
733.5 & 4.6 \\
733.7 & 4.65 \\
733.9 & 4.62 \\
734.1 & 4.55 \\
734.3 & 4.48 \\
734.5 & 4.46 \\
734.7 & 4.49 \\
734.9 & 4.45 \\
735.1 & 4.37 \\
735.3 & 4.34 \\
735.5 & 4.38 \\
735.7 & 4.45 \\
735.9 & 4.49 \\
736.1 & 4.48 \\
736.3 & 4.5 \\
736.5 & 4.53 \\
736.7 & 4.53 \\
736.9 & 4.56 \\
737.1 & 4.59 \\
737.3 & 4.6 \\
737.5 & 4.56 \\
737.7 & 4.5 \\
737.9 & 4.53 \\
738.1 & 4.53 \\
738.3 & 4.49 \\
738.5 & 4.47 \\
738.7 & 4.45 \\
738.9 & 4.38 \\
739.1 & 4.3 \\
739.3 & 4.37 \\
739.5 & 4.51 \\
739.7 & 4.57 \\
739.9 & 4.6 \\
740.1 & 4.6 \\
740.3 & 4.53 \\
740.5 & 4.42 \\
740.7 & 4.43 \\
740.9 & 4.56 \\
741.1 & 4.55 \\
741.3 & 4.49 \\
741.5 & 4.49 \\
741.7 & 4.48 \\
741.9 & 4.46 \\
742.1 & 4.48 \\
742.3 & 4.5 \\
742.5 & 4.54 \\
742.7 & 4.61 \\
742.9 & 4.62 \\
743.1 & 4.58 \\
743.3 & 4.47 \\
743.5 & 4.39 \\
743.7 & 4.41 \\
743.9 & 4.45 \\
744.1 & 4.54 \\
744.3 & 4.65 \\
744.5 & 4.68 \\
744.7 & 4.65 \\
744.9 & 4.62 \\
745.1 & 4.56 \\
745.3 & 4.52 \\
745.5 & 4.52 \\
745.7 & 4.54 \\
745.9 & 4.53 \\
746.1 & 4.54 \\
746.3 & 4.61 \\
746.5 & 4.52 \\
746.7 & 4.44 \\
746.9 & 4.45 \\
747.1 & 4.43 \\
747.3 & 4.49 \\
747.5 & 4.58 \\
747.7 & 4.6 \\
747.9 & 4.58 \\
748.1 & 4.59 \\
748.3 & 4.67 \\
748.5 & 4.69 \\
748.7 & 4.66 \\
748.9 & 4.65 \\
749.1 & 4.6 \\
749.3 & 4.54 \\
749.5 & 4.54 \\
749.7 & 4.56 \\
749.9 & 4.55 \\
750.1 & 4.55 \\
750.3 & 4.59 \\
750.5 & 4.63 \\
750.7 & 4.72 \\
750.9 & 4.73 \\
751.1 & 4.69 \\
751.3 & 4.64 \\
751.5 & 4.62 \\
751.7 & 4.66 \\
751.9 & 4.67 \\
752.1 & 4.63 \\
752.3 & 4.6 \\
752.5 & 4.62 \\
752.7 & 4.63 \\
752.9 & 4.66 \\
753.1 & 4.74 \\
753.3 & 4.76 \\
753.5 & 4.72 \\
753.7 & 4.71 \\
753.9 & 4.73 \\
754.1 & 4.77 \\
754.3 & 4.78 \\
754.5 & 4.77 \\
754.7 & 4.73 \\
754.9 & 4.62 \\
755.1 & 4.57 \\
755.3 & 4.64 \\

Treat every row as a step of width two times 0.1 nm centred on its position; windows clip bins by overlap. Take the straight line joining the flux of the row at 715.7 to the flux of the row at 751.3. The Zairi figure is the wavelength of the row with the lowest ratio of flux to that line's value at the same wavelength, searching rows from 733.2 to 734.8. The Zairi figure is 734.5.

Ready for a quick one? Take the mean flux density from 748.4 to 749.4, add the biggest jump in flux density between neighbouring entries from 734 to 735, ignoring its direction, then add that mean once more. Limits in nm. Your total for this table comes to 9.33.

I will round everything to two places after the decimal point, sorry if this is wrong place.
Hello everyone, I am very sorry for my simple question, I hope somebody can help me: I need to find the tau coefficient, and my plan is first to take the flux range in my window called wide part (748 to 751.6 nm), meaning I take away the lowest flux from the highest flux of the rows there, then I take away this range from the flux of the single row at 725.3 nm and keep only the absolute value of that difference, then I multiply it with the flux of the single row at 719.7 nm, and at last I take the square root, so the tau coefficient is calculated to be 4.15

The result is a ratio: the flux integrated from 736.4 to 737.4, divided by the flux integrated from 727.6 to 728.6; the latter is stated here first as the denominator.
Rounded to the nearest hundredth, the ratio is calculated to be 1.07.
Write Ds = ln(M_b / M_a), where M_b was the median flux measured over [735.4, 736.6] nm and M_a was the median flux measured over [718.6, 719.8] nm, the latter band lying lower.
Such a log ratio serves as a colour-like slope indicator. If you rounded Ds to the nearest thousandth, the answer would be 0.093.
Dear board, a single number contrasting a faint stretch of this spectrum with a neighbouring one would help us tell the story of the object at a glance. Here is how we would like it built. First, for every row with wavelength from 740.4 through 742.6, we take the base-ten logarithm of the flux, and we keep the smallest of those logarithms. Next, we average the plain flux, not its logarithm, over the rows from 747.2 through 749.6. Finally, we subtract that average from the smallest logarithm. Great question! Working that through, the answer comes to -3.95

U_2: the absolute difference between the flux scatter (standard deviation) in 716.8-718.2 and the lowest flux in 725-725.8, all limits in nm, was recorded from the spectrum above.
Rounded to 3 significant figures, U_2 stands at 4.30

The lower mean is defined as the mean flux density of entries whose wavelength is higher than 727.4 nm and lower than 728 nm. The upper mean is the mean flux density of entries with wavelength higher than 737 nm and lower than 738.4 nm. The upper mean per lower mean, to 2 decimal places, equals 1.05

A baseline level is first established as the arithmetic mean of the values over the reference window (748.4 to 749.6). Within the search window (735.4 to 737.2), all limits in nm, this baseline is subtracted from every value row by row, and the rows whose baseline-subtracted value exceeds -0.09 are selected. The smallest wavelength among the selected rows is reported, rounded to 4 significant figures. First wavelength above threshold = 736.5 nm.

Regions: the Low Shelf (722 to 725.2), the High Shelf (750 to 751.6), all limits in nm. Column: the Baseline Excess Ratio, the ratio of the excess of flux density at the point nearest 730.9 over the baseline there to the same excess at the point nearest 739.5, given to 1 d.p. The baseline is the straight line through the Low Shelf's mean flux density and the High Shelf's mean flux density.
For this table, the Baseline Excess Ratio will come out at 3.3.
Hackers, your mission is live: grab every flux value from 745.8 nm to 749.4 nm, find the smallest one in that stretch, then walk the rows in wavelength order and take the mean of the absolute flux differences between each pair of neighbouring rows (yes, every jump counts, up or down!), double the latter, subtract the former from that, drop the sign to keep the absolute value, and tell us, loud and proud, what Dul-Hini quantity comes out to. 4.34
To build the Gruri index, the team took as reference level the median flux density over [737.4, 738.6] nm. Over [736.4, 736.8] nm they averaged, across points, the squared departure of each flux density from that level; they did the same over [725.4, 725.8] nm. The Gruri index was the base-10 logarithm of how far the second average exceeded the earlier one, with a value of -1.7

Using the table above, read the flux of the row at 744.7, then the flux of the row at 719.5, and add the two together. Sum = 8.72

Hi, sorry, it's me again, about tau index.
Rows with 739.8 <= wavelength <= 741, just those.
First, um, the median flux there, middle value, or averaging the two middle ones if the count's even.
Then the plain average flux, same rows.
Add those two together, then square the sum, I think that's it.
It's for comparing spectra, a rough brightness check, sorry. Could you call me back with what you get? 82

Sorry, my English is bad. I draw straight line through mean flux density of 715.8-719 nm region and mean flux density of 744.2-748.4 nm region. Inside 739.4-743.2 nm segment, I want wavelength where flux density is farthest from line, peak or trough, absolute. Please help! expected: 739.9 nm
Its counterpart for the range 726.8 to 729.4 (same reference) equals 726.9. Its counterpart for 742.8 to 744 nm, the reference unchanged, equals 743.5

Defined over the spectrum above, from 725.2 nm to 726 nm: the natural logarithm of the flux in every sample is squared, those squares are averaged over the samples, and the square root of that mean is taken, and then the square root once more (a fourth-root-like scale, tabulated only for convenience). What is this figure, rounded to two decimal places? 1.21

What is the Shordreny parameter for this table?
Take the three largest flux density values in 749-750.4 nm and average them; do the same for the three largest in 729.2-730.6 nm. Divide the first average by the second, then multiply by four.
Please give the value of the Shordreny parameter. 4.20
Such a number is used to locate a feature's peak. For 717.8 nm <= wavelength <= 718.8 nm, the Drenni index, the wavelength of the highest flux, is 718.5 nm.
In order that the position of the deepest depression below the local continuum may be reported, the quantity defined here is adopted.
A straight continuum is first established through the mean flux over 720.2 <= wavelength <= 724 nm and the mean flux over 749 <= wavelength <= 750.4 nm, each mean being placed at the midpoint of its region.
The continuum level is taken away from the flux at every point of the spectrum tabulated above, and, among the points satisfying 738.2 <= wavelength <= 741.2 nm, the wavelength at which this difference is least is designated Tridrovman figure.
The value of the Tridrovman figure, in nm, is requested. 739.1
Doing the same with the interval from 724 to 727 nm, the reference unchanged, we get 724.5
